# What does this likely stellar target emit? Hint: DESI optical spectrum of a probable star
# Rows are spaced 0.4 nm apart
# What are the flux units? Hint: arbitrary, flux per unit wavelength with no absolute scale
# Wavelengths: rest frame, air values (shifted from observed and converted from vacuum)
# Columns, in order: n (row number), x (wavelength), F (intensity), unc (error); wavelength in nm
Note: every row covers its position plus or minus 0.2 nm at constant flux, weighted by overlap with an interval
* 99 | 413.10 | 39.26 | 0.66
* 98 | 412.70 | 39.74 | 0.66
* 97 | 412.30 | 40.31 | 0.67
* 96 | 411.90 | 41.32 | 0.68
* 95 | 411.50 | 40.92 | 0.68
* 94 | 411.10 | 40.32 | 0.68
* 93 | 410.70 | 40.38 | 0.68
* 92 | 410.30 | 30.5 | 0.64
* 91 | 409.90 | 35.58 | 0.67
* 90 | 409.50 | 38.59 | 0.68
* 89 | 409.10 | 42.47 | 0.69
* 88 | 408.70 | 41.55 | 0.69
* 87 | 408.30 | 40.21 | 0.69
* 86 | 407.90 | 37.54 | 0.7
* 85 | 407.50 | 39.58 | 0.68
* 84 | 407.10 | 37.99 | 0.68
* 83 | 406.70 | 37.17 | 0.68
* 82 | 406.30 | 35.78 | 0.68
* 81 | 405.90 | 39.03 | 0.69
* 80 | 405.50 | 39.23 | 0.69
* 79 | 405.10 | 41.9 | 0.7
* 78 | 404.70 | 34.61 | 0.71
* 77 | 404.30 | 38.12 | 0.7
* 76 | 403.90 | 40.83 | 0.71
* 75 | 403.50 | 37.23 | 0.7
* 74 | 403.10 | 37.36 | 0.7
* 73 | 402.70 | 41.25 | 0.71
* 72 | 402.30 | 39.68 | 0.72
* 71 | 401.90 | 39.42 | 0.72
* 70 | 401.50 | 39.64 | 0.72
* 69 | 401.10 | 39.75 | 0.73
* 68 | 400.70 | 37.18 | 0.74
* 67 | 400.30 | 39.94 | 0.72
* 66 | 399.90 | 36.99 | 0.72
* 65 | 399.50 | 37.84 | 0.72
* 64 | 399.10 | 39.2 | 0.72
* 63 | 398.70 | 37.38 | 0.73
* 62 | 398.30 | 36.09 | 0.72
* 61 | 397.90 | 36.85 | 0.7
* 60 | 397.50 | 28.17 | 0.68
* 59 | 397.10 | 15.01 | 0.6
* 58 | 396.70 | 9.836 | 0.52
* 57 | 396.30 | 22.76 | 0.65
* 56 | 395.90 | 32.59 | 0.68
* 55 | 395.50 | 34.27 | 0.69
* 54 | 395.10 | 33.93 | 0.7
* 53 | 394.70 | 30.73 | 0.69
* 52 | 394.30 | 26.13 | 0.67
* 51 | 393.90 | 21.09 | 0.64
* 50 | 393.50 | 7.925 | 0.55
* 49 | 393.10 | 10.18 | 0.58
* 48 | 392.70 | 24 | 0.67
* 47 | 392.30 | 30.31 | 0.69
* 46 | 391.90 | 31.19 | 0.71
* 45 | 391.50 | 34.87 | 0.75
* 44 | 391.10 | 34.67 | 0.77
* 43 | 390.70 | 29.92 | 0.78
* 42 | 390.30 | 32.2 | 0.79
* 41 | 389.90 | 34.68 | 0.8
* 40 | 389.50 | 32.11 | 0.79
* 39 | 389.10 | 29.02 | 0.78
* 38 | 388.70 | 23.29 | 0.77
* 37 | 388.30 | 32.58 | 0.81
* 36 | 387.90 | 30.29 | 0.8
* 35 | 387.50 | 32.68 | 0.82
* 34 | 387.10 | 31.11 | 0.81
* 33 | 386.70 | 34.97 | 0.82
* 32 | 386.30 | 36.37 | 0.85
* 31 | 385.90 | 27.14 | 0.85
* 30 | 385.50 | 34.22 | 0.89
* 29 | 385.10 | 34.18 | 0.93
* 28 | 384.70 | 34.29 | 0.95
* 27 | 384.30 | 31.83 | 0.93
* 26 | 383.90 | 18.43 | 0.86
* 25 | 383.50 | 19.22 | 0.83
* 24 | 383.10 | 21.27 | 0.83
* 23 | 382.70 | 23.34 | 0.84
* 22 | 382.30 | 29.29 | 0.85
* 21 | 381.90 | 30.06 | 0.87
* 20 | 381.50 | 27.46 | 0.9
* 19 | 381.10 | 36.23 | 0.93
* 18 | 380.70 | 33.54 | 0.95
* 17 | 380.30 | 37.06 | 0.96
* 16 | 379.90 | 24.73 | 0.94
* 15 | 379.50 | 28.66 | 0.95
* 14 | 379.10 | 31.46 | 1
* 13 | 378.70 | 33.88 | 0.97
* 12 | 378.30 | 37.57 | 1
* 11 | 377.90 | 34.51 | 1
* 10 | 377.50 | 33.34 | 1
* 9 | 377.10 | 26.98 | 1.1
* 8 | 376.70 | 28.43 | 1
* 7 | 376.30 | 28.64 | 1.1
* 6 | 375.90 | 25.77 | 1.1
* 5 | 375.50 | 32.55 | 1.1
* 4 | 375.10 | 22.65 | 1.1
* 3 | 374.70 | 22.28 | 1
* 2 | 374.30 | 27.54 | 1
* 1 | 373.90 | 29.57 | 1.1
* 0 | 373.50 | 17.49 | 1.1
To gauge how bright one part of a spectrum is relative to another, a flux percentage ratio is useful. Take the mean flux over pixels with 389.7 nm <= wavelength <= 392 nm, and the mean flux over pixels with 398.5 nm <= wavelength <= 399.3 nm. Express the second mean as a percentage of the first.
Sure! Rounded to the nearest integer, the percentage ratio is 116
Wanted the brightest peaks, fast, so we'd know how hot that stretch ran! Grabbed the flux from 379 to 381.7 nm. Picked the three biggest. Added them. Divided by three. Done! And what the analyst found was 35.6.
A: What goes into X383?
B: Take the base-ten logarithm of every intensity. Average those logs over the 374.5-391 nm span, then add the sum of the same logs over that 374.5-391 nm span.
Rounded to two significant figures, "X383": 62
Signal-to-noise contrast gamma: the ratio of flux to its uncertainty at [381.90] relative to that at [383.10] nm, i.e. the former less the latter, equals 9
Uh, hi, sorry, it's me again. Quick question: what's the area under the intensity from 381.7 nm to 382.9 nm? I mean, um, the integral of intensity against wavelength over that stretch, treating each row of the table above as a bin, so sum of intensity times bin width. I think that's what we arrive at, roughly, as 33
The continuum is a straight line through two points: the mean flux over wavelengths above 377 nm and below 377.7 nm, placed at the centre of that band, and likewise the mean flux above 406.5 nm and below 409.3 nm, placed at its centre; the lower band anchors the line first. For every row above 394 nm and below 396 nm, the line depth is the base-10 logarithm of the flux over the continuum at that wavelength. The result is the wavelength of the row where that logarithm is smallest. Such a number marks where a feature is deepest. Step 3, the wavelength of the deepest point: 394.30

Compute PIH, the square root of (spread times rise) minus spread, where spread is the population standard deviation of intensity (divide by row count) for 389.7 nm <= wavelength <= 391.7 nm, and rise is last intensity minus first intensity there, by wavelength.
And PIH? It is -1.3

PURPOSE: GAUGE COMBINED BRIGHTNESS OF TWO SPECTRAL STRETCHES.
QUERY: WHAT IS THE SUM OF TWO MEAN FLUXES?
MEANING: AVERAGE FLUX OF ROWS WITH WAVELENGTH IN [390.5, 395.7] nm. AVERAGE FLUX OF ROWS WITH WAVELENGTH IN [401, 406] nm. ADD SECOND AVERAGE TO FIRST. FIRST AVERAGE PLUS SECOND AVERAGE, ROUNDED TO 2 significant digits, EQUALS 66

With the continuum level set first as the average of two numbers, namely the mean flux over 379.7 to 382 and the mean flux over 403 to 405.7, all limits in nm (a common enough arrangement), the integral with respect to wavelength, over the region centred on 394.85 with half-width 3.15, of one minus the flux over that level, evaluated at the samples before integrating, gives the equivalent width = 1.9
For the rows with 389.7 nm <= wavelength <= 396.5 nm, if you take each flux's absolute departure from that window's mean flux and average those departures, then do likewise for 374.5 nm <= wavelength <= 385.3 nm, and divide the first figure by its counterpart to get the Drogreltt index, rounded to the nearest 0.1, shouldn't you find 1.4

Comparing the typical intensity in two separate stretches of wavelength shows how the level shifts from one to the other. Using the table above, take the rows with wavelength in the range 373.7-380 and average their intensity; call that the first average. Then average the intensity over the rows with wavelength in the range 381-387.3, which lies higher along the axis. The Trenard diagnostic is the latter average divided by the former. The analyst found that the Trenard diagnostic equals 1.00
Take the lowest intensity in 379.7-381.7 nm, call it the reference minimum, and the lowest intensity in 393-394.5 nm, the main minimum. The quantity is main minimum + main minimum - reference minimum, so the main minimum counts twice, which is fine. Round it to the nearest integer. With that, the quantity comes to -9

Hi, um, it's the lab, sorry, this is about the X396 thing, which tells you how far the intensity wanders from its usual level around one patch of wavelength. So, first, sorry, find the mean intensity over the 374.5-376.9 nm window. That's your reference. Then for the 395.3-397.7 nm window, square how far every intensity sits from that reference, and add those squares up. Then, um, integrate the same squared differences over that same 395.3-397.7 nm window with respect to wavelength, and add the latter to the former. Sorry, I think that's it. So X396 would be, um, 744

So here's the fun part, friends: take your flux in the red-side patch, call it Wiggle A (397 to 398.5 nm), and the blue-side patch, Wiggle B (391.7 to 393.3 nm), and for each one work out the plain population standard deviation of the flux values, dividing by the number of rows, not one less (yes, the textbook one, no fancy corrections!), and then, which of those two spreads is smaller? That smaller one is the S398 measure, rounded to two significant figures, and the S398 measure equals 8.4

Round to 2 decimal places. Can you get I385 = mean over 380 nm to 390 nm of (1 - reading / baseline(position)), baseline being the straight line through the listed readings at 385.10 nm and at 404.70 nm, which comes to 0.12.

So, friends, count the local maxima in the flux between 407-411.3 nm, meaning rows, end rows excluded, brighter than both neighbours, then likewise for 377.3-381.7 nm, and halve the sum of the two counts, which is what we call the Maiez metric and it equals 3.00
